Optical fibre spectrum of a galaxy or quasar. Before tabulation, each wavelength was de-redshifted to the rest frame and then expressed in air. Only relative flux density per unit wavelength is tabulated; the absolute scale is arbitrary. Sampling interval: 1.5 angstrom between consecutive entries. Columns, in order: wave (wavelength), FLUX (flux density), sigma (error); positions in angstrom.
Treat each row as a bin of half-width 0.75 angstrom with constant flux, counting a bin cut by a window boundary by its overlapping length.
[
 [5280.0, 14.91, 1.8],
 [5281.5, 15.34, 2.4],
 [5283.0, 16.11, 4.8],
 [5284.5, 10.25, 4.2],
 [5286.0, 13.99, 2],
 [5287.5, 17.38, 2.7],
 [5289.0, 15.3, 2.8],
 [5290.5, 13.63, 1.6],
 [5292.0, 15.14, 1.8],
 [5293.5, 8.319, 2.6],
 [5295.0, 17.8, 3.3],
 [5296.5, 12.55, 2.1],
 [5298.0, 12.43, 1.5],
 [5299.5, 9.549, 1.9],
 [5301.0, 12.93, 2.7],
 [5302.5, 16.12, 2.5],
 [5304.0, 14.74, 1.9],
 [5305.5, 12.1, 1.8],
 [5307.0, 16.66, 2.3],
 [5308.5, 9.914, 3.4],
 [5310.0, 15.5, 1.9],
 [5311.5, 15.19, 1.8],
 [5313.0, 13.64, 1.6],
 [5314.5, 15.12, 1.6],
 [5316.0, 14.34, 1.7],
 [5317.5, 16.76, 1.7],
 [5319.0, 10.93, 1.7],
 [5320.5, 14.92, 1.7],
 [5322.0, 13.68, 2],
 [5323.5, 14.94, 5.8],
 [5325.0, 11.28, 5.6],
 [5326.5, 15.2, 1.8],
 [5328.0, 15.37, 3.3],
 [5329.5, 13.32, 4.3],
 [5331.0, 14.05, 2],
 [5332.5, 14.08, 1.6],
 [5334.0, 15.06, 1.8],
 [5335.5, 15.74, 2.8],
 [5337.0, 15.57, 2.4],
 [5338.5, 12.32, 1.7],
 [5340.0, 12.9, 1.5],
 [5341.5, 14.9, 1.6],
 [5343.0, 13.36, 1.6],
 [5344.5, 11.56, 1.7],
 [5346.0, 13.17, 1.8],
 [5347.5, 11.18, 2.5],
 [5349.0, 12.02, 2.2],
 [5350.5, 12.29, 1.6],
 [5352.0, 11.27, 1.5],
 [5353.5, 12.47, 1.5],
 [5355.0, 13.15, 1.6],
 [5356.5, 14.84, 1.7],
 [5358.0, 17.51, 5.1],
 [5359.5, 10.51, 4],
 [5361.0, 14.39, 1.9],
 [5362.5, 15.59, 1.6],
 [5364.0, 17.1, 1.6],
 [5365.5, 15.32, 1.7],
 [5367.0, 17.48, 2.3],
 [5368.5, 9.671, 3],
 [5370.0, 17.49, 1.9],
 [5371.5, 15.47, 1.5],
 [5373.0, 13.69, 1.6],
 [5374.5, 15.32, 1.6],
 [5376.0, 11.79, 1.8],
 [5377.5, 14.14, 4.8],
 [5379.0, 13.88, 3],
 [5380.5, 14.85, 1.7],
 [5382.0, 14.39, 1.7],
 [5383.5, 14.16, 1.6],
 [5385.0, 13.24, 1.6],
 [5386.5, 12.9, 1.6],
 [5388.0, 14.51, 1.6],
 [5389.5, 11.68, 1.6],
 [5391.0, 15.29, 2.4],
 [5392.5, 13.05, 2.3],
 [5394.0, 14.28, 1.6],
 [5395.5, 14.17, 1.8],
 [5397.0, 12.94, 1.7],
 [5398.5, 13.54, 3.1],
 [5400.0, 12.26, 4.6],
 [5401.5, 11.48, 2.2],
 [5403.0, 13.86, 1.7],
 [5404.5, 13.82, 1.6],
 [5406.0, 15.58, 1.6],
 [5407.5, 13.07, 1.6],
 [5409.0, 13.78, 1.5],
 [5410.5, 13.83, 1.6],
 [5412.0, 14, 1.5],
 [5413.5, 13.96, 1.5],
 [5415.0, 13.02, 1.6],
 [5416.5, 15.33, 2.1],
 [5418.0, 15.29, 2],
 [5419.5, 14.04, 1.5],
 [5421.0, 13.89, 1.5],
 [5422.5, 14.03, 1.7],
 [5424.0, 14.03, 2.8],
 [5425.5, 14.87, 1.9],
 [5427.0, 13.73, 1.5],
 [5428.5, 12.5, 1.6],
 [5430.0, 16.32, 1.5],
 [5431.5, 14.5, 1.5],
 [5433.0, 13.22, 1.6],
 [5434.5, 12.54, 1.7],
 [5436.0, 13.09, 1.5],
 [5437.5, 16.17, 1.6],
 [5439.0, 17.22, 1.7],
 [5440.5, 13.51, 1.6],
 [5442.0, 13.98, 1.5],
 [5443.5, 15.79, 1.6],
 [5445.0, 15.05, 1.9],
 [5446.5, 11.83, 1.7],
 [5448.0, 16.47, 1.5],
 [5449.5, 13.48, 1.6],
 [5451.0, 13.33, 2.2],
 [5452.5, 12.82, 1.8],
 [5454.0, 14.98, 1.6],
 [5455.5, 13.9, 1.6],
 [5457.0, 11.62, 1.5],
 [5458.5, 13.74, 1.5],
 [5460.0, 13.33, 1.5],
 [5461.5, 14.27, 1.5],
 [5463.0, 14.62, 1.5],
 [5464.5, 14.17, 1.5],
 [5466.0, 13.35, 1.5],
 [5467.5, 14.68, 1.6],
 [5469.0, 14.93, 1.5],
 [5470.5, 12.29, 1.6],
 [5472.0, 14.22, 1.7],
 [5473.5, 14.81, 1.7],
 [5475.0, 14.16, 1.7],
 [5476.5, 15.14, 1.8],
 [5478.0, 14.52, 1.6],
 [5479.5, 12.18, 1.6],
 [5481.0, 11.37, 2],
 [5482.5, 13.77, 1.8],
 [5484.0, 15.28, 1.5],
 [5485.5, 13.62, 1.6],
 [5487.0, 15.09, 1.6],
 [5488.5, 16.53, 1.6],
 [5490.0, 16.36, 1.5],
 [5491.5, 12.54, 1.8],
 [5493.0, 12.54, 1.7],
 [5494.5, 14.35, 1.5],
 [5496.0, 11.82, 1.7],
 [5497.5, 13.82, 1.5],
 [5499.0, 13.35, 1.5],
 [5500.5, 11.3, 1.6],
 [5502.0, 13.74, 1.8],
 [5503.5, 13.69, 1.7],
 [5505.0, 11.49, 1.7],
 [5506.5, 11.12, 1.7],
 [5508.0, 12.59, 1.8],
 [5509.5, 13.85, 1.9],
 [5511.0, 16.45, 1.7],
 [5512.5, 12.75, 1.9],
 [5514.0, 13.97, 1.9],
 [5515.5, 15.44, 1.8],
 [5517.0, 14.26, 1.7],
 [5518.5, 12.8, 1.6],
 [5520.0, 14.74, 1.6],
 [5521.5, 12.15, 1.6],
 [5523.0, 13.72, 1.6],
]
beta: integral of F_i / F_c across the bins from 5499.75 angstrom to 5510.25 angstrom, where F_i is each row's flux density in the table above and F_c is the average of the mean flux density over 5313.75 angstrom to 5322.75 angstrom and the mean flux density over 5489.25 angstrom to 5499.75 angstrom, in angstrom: 9.5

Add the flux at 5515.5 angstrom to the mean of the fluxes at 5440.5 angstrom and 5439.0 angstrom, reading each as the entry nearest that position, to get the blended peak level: 31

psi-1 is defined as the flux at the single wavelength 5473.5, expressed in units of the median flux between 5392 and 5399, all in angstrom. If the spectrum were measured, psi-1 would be 1.09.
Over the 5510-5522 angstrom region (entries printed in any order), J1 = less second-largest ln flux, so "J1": -2.74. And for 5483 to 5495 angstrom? -2.79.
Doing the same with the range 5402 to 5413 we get -2.64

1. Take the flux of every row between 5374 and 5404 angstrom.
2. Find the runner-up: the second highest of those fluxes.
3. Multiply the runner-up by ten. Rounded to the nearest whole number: 153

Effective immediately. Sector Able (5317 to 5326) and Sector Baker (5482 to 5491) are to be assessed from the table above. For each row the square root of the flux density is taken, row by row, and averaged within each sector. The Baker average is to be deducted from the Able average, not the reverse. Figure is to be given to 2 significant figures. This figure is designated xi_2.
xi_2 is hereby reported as -0.19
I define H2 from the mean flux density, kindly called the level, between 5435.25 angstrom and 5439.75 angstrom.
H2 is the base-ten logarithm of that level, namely 1.19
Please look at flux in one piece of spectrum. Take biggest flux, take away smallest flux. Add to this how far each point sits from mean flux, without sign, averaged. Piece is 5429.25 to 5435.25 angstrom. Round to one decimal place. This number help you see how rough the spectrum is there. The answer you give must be 5.0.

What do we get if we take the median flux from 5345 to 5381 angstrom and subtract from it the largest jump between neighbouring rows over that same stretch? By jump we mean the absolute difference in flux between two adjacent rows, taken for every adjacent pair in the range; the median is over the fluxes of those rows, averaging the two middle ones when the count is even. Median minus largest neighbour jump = 6.2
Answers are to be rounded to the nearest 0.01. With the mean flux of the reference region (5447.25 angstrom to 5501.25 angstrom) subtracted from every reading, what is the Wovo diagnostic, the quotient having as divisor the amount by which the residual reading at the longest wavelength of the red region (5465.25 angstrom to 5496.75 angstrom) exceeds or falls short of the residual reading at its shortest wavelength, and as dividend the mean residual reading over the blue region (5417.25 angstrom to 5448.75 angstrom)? -0.35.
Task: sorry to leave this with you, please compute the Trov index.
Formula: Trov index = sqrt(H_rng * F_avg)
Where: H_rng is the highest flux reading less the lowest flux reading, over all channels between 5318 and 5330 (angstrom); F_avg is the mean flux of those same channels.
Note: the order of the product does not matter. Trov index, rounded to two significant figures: 7.8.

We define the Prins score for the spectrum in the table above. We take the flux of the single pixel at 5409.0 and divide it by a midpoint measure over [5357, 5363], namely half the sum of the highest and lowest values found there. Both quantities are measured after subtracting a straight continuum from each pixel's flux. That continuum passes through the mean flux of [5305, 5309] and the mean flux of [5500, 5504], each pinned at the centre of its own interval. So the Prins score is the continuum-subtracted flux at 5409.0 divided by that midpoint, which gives 0.8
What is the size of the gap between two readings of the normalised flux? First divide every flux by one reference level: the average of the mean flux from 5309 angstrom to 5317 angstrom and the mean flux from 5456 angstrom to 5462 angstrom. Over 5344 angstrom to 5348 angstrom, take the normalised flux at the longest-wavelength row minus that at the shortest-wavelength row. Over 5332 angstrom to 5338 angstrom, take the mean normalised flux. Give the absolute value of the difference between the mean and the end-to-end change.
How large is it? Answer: 1.11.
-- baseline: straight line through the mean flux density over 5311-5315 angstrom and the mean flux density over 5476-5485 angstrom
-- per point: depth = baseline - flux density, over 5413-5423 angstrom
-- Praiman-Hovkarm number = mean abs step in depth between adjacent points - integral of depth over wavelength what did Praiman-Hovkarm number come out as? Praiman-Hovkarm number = 3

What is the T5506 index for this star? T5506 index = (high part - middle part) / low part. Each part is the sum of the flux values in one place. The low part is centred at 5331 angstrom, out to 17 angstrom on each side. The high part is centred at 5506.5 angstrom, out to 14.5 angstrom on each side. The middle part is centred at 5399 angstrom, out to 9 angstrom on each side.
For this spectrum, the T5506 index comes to 0.28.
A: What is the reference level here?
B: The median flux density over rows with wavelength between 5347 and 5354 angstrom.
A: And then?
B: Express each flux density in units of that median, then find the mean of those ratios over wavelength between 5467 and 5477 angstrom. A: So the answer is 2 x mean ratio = 2.38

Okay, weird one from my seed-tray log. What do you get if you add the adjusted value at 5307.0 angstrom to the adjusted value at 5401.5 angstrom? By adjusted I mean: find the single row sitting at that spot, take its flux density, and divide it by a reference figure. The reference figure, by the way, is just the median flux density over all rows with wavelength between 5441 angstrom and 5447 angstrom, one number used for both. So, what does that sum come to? 1.94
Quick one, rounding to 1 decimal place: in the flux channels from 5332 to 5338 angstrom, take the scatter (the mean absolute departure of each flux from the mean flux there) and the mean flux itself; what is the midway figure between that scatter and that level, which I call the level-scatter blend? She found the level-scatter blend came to 7.8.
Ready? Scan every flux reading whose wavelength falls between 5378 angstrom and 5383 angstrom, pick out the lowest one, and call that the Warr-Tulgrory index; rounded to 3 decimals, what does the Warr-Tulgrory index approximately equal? 13.880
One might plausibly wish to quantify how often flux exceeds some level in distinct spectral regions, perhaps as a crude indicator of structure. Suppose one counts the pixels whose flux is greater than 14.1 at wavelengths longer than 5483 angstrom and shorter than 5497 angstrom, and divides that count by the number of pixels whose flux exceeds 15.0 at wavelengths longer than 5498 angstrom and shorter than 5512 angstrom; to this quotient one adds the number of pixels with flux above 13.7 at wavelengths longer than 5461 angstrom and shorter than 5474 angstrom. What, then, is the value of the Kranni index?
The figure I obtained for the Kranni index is 12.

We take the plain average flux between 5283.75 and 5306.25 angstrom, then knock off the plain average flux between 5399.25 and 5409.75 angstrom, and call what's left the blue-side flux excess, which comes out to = 0.1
